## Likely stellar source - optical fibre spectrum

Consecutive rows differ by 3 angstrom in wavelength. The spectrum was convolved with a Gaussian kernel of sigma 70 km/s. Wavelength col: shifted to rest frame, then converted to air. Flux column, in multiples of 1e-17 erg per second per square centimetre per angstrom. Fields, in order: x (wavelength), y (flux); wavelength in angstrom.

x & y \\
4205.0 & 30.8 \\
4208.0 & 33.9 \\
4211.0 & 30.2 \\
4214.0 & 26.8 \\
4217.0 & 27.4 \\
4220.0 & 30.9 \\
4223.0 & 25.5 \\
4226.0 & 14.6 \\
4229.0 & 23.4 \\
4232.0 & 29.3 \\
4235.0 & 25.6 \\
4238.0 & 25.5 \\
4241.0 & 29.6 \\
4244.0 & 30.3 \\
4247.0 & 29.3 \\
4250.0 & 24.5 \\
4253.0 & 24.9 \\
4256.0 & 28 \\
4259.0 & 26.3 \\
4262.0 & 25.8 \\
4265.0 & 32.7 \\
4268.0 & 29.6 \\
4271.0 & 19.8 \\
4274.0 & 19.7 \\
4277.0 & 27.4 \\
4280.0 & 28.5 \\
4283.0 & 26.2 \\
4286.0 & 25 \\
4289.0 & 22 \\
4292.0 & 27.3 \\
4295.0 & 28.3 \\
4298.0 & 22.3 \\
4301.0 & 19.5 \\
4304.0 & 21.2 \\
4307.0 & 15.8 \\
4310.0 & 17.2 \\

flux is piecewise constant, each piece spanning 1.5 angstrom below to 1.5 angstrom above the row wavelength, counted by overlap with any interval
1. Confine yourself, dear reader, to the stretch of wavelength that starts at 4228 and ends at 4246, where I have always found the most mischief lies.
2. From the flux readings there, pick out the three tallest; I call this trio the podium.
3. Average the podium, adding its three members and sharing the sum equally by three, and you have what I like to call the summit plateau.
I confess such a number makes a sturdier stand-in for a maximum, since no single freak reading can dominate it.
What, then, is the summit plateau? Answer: 29.7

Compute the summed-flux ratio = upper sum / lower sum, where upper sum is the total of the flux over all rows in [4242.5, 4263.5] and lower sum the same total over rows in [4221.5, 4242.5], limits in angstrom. 1.09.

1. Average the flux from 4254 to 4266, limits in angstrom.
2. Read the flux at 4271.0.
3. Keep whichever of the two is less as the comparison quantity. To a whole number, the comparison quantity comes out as 20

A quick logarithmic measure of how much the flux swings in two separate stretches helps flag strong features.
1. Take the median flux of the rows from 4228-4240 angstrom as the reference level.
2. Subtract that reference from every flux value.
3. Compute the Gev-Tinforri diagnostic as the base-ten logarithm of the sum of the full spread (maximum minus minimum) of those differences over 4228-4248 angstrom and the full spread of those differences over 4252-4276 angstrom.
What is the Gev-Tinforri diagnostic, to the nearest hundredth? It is 1.30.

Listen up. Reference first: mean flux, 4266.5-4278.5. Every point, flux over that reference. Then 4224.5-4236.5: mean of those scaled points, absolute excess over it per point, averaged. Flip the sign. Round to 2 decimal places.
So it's -0.18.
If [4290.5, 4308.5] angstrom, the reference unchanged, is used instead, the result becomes -0.15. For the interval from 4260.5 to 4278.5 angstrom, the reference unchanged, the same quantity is -0.17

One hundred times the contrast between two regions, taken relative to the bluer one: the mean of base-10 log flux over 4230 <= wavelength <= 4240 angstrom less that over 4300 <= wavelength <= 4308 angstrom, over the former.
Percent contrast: 11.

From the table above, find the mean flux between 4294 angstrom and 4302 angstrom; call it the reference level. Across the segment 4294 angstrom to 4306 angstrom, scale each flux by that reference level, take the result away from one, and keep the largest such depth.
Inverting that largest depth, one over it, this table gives 6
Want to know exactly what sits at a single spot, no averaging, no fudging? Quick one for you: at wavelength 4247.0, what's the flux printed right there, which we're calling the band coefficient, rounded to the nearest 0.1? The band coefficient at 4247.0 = 29.3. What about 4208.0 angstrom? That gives 33.9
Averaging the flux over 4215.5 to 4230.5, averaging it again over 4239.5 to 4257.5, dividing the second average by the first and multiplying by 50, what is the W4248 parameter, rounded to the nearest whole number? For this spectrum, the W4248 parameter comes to 57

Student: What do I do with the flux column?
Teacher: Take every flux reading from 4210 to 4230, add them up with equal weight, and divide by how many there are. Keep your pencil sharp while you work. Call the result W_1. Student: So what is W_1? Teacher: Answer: 25.5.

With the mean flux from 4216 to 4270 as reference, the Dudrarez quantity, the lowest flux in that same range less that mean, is -12.2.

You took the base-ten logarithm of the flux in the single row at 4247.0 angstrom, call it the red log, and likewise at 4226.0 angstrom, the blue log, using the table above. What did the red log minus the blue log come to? 0.30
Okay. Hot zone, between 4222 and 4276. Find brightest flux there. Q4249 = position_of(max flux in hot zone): 4265.0 angstrom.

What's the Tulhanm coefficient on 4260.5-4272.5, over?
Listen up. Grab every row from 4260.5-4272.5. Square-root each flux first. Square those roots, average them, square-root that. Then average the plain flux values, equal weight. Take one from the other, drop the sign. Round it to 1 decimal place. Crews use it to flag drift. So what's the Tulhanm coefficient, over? 21.8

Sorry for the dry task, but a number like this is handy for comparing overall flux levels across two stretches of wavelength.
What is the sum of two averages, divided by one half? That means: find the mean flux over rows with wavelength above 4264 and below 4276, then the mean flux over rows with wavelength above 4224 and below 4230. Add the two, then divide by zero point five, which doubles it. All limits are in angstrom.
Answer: 89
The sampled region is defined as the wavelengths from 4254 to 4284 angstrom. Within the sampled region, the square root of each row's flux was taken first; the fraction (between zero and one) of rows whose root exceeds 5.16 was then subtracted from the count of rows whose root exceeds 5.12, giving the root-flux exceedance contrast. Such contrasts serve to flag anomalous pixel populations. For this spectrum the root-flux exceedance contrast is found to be 5.50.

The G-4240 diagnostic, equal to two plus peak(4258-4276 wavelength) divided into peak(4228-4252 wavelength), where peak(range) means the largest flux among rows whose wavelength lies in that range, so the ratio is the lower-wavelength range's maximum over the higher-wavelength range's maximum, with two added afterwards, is 2.93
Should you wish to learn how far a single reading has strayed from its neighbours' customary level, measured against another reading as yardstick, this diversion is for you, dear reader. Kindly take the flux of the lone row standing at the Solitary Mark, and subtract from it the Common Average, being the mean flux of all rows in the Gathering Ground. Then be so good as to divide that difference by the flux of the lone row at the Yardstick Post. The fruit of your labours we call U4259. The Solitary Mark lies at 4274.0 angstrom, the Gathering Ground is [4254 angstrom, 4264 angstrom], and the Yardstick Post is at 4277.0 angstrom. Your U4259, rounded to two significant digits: -0.26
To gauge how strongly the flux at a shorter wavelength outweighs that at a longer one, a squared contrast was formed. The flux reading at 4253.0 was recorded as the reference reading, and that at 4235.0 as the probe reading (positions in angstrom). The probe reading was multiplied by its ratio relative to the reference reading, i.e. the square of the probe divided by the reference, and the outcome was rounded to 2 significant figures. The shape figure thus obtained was 26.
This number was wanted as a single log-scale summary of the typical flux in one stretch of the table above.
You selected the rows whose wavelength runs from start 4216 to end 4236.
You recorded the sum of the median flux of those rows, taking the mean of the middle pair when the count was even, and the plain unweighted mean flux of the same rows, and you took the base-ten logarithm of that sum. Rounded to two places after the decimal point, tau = 1.71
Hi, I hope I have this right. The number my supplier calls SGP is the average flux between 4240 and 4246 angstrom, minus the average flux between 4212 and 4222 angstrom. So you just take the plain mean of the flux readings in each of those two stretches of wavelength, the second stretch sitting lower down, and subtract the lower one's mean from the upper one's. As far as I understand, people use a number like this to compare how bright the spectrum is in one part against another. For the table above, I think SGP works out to 1.6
